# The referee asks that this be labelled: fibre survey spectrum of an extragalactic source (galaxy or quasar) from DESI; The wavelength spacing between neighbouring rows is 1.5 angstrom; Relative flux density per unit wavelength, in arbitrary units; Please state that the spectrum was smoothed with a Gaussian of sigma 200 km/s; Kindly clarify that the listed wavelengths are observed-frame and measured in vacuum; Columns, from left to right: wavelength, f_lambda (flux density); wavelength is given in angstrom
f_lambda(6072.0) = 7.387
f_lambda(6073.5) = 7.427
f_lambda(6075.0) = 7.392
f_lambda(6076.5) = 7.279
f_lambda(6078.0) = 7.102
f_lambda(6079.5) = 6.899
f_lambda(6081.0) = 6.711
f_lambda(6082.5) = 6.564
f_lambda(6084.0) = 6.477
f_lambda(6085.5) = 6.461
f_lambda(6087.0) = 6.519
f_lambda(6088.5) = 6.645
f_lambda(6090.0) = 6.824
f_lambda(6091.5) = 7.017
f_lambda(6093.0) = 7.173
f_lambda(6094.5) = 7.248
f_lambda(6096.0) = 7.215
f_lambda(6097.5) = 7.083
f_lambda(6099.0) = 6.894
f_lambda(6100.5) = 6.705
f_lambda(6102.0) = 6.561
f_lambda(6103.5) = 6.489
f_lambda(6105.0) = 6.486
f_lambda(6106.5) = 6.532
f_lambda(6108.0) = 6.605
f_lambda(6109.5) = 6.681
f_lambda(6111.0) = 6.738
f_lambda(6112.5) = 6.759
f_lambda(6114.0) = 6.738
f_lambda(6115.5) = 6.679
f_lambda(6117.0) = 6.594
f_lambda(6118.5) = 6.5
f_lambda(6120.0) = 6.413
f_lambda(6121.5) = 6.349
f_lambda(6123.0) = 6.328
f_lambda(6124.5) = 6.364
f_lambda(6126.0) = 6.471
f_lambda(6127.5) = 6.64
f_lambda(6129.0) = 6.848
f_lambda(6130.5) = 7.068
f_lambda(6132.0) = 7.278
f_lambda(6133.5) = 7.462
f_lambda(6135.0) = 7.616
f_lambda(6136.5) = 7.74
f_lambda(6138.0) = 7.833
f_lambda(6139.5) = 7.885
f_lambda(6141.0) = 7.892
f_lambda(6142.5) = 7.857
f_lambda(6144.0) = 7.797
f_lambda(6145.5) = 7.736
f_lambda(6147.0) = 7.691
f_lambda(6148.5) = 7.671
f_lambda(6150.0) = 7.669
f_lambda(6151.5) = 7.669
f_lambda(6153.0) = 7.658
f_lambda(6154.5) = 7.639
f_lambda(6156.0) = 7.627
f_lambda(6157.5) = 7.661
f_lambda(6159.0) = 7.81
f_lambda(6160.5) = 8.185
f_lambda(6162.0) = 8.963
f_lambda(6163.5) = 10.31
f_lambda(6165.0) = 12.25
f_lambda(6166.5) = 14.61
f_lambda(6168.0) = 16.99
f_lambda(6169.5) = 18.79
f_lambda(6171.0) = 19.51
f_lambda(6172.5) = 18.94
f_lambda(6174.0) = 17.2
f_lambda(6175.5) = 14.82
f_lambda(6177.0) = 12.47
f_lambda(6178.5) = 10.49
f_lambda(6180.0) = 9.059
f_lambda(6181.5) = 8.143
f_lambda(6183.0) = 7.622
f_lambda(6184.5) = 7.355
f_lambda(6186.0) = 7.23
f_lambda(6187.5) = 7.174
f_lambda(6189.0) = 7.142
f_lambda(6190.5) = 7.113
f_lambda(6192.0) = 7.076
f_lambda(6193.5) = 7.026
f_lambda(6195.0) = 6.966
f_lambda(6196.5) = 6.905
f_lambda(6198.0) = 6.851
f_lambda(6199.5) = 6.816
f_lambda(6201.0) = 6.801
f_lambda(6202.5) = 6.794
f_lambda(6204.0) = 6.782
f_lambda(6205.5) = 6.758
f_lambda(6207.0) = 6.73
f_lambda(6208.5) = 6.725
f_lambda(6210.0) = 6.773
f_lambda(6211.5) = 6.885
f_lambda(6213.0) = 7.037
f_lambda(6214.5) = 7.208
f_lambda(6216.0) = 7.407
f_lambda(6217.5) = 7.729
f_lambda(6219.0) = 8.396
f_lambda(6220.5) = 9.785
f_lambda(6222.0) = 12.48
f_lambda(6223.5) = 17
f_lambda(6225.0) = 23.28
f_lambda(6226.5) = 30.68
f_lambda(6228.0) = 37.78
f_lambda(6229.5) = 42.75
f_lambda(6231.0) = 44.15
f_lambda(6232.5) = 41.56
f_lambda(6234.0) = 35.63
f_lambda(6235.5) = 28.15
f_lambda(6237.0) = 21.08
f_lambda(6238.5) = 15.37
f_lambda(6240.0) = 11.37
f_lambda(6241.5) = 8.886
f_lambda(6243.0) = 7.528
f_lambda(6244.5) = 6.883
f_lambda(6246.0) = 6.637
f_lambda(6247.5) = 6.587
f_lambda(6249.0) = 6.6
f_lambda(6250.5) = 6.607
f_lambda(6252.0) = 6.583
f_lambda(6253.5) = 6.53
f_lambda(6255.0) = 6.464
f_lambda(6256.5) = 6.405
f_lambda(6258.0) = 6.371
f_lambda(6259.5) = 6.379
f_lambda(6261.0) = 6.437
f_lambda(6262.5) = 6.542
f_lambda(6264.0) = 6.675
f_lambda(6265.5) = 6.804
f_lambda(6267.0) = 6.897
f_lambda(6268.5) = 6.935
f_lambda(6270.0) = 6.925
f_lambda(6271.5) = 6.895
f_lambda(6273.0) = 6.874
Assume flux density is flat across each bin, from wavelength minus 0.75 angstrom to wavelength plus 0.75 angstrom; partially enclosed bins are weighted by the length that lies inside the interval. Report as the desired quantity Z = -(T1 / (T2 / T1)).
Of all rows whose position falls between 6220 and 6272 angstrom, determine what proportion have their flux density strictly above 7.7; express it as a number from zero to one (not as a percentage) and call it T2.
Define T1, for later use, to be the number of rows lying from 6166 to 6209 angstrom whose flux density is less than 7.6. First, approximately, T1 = 17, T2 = 0.43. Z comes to -674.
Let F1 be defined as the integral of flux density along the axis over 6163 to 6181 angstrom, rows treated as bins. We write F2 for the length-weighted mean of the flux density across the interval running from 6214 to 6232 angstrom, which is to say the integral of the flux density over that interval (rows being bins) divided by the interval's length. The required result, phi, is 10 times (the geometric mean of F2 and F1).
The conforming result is 746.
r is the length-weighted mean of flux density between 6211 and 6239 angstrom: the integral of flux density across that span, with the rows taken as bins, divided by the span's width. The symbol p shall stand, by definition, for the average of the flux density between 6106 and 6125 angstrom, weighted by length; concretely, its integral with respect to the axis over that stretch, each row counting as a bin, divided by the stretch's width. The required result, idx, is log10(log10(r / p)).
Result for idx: -0.3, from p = 6.6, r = 21.5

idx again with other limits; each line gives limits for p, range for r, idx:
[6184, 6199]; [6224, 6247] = -0.3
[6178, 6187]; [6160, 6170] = -0.7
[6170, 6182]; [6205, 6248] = -1.1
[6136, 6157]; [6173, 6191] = -1.0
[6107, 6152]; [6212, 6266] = -0.5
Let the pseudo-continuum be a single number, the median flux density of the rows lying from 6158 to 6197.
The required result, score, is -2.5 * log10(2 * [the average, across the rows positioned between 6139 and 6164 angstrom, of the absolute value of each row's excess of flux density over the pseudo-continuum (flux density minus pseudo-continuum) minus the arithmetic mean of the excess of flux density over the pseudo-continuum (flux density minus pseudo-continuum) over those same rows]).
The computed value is 0.21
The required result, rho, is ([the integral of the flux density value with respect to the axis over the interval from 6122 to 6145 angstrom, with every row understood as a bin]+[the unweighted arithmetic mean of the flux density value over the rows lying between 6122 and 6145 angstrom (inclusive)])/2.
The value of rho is 87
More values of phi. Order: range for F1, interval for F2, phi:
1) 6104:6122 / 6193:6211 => 285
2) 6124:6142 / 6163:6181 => 437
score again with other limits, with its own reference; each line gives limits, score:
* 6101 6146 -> -0.01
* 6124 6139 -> 0.11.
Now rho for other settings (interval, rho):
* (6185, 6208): 83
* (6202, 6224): 95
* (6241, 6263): 78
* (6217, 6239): 292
